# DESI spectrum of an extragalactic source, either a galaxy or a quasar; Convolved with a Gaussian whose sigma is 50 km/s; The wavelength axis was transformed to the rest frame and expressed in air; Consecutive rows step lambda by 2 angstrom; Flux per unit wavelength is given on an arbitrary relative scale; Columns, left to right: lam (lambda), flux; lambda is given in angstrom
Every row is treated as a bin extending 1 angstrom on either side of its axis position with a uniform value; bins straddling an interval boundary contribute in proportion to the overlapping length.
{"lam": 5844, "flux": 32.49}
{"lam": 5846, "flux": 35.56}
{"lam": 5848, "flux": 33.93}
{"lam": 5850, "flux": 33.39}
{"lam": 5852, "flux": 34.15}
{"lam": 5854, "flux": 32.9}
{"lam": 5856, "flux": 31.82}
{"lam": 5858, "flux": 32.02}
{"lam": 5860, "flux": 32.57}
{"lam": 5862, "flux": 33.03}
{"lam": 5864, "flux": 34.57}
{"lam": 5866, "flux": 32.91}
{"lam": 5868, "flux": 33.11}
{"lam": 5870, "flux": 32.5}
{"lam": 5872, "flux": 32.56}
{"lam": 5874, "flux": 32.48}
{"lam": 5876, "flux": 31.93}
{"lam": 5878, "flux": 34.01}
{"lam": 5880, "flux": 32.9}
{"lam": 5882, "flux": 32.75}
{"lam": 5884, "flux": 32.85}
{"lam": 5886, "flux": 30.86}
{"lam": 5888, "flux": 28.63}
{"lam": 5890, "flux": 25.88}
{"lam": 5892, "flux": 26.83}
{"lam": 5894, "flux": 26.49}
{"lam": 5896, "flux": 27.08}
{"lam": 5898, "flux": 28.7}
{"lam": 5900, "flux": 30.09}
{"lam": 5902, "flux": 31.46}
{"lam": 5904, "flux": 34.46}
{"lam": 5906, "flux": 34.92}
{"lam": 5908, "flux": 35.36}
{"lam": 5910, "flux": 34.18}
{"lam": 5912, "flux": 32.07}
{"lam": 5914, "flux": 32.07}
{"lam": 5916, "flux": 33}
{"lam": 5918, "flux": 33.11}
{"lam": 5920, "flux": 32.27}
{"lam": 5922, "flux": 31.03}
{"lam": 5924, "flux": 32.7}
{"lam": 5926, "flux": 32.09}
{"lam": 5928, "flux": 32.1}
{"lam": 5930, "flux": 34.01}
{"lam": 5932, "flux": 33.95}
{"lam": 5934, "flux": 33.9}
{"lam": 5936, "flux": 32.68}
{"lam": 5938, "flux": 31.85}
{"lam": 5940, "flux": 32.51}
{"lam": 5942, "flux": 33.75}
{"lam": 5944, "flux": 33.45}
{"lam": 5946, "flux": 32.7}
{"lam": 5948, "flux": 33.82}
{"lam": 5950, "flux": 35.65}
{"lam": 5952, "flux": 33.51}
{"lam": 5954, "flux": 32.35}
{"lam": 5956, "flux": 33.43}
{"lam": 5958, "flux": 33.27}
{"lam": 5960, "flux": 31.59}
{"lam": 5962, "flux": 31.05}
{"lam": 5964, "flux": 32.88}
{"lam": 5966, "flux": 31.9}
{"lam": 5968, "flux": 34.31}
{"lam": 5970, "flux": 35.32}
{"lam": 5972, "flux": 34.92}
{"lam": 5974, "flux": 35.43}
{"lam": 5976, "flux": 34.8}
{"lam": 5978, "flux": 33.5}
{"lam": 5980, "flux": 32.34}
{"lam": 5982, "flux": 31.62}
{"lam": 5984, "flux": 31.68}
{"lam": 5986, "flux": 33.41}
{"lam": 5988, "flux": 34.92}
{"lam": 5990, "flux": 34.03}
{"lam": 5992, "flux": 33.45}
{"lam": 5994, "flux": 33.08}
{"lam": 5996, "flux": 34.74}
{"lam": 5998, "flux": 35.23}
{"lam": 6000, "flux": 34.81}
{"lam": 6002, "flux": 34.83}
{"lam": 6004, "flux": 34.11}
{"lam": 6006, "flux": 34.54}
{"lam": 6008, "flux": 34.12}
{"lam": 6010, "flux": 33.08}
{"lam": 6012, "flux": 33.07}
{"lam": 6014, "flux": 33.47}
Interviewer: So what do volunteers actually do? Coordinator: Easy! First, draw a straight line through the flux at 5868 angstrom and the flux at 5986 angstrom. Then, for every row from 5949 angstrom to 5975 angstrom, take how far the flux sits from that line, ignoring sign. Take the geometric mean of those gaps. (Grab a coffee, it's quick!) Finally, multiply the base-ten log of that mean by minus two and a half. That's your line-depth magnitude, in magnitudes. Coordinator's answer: 0.26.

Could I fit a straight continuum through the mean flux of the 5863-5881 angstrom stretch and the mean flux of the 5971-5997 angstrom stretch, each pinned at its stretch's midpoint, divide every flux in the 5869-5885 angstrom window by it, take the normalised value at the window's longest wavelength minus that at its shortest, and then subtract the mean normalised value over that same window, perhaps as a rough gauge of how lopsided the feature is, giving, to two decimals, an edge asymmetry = -0.98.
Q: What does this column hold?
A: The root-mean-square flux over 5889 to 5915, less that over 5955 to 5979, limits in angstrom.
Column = -2.6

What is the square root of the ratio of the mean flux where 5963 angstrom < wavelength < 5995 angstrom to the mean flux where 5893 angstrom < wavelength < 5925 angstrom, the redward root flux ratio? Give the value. 1.03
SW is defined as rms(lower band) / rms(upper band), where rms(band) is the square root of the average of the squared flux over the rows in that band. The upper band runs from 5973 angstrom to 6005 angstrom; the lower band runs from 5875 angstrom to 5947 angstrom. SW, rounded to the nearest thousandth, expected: 0.944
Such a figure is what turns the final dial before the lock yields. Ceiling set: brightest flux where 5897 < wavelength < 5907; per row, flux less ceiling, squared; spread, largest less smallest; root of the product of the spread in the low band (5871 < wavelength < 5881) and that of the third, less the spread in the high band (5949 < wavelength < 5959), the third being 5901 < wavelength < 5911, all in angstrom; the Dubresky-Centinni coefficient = 3.8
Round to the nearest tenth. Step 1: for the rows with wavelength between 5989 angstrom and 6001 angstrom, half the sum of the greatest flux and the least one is 34.2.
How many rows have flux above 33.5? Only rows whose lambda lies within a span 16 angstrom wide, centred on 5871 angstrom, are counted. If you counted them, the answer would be 2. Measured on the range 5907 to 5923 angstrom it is 2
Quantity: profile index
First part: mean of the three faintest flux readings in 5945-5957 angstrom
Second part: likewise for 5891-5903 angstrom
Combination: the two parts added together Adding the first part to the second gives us 59.6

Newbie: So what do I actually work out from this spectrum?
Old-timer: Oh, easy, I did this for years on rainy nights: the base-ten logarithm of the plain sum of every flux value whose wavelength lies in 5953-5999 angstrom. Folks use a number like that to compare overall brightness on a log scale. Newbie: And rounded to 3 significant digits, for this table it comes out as 2.89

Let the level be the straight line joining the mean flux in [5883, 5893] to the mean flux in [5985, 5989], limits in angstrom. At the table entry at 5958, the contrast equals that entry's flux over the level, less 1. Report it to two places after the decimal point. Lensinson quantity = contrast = 0.02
